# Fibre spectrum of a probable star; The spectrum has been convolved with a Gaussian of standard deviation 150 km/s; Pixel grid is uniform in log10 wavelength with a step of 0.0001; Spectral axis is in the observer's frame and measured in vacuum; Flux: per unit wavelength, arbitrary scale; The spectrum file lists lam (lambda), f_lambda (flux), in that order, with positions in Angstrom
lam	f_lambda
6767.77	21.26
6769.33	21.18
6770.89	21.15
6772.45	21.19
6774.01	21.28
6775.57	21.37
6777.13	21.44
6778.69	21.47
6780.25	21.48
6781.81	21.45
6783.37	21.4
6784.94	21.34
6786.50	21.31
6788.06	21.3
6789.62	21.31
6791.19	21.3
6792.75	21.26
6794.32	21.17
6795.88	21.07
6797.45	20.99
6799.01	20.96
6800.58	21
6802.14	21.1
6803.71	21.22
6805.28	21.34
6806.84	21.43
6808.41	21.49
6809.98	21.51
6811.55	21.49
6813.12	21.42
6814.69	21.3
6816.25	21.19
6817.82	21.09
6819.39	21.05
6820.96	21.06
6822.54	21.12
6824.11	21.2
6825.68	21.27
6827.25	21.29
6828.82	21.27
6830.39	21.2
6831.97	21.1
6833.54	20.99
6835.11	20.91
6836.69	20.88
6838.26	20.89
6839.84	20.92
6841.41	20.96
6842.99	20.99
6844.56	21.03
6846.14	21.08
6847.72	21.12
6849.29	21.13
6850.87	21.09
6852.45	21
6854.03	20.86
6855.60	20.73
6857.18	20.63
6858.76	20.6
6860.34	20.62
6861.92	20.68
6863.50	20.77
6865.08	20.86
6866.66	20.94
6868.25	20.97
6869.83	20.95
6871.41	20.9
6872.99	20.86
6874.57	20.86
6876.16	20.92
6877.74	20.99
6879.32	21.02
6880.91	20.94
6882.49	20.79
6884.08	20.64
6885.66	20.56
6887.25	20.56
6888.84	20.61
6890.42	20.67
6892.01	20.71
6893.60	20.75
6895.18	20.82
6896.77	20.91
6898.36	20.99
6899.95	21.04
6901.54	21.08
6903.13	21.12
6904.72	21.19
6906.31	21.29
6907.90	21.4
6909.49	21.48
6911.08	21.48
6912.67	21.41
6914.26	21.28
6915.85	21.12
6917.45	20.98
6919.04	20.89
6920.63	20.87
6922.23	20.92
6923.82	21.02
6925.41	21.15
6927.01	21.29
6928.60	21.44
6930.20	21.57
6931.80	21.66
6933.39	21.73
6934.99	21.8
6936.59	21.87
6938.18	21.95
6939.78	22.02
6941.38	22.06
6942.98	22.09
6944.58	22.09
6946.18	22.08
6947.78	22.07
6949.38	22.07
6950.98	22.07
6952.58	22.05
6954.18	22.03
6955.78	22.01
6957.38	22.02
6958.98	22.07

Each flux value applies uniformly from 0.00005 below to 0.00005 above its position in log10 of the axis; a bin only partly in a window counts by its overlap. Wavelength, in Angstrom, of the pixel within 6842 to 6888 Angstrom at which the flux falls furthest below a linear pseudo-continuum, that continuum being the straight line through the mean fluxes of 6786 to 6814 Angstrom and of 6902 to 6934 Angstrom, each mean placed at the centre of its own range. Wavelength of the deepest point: 6887.25 Angstrom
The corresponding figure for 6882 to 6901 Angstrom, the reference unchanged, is 6887.25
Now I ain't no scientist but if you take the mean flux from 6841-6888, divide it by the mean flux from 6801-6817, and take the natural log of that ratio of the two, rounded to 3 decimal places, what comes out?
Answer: -0.023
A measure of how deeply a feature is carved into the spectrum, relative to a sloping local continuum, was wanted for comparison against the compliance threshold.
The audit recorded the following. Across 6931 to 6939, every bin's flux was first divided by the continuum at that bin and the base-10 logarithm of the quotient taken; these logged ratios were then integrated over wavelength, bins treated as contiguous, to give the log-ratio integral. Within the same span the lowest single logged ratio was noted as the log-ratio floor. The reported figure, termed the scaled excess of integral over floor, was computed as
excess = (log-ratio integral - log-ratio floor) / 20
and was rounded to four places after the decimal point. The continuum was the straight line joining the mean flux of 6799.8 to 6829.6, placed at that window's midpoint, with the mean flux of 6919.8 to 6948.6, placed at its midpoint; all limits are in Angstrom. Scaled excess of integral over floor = 0.0012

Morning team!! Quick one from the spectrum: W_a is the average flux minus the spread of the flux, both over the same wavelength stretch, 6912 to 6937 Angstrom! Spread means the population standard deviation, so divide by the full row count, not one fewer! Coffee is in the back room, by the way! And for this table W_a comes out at 21.0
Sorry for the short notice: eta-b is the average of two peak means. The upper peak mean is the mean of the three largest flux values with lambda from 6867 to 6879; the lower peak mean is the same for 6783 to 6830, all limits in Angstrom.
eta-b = 21.23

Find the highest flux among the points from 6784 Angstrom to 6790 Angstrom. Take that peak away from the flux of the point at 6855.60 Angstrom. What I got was -0.6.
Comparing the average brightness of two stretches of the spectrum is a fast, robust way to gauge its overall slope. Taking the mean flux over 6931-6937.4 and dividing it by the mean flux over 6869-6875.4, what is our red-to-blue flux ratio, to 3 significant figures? 1.04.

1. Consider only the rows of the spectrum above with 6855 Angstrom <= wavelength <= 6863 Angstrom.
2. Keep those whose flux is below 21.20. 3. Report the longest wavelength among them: 6861.92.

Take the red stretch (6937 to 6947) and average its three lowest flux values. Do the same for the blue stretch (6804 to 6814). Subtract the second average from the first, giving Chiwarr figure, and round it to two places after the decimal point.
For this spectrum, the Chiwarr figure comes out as 0.61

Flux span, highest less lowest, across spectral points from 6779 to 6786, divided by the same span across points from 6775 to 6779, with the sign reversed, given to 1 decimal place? -1.4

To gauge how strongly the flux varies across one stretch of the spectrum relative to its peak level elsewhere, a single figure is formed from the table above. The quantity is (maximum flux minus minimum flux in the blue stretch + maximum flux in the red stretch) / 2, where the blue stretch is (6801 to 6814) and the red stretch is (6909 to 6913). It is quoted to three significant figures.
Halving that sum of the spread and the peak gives 10.9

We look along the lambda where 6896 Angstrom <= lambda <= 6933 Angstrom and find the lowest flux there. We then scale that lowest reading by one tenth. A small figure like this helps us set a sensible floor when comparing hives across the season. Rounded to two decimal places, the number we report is 2.09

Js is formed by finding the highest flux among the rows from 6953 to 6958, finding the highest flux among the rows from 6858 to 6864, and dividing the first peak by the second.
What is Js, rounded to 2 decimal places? 1.06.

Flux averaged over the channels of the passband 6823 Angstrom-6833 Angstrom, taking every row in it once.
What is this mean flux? 21.22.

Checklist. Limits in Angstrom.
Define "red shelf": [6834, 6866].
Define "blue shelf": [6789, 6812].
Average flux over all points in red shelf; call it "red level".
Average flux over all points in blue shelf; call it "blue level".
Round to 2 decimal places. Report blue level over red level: 1.02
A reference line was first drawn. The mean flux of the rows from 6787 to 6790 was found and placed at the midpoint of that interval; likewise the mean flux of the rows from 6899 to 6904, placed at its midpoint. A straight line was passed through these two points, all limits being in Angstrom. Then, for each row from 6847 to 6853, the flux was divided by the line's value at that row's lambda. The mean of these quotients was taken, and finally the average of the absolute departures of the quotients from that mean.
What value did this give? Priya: 0.0019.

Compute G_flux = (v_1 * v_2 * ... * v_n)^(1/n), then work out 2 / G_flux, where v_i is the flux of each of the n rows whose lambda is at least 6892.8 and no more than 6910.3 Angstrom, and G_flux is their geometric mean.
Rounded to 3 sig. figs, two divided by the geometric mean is 0.0948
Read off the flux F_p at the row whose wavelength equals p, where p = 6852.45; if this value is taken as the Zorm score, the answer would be 21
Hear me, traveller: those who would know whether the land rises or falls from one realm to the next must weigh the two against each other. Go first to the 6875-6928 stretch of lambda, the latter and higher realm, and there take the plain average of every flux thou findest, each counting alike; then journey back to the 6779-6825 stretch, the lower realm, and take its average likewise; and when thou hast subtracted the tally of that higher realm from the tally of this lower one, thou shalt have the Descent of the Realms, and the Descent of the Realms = 0.26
